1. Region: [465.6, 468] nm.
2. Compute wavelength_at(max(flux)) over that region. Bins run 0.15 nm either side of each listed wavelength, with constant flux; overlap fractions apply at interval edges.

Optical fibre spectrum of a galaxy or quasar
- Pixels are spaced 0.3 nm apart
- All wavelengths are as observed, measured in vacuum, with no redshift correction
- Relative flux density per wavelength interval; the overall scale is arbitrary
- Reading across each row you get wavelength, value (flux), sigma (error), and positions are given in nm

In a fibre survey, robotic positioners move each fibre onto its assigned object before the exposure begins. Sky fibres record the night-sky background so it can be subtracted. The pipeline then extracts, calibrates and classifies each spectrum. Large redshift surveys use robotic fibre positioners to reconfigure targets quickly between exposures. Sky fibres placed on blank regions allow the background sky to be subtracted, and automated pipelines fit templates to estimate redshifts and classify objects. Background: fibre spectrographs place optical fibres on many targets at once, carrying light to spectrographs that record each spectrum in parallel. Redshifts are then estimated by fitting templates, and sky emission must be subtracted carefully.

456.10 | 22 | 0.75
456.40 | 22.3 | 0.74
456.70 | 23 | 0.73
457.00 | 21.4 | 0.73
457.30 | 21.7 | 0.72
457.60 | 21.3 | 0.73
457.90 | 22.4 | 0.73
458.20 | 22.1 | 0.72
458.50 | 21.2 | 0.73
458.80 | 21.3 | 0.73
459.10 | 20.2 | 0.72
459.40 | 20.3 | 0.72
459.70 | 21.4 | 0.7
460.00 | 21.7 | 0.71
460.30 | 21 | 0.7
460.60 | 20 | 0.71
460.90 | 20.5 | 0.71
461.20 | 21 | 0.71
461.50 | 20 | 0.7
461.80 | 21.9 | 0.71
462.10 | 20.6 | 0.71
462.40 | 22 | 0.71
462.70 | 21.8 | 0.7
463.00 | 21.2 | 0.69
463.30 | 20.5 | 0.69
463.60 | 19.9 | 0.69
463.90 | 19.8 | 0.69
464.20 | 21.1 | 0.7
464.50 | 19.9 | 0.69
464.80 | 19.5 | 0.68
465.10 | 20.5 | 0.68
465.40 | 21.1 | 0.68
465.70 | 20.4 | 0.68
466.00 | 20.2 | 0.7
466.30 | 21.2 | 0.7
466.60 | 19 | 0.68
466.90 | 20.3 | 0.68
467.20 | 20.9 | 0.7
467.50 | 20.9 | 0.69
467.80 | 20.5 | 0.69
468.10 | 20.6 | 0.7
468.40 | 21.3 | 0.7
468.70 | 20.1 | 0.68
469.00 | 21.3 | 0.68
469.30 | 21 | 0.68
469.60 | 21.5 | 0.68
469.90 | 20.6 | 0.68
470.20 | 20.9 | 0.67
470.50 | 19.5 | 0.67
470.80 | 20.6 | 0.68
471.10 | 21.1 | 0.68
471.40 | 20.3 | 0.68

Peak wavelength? 466.30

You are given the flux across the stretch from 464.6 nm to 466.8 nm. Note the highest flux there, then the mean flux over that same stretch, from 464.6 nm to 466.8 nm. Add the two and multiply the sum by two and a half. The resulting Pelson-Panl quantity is 104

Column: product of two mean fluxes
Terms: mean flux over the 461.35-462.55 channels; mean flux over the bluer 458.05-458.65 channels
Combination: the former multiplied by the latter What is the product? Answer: 457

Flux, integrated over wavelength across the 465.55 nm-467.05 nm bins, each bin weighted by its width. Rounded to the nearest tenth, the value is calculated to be 30.3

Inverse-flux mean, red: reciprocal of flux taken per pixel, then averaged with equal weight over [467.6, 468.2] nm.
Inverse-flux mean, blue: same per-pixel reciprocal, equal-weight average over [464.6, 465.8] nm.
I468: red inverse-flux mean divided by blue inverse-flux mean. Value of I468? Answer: 0.99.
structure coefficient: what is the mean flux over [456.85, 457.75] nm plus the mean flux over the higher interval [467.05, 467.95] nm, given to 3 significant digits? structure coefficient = 42.2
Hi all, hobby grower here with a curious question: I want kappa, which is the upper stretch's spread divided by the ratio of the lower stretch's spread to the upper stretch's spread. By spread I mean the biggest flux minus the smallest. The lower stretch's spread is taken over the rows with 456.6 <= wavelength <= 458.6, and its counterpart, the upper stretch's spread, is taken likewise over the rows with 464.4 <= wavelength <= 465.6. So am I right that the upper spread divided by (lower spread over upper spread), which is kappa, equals 1.42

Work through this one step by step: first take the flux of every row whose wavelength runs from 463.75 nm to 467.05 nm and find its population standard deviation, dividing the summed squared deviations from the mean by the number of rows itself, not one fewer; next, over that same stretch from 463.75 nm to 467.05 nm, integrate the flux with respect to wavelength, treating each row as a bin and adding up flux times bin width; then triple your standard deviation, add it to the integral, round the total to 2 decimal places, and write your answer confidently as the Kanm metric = 68.90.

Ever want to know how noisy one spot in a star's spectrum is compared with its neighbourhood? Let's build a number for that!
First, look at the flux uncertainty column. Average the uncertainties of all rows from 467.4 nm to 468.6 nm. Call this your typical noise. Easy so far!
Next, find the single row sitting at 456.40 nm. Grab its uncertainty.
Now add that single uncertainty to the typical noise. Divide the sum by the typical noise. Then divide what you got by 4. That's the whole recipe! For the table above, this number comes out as 0.516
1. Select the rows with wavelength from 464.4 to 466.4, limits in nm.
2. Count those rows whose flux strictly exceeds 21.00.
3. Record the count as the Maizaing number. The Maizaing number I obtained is 2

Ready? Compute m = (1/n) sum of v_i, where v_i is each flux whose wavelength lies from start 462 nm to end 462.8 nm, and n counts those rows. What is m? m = 21.5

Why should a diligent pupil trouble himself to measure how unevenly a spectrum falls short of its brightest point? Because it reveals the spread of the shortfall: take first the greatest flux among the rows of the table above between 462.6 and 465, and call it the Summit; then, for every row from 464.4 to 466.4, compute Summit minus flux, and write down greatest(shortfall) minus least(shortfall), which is 1.70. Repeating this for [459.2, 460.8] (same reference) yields 1.70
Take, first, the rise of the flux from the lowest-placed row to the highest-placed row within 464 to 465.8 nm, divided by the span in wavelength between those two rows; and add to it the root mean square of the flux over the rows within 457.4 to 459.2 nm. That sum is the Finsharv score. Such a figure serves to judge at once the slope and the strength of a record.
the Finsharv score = 21.0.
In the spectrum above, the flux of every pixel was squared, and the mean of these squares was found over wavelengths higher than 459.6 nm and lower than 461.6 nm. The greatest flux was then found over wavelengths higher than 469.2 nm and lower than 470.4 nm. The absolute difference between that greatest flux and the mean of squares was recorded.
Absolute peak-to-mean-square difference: 412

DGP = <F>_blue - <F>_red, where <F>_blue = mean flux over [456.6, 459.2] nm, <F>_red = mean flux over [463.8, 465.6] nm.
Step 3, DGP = 1.3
